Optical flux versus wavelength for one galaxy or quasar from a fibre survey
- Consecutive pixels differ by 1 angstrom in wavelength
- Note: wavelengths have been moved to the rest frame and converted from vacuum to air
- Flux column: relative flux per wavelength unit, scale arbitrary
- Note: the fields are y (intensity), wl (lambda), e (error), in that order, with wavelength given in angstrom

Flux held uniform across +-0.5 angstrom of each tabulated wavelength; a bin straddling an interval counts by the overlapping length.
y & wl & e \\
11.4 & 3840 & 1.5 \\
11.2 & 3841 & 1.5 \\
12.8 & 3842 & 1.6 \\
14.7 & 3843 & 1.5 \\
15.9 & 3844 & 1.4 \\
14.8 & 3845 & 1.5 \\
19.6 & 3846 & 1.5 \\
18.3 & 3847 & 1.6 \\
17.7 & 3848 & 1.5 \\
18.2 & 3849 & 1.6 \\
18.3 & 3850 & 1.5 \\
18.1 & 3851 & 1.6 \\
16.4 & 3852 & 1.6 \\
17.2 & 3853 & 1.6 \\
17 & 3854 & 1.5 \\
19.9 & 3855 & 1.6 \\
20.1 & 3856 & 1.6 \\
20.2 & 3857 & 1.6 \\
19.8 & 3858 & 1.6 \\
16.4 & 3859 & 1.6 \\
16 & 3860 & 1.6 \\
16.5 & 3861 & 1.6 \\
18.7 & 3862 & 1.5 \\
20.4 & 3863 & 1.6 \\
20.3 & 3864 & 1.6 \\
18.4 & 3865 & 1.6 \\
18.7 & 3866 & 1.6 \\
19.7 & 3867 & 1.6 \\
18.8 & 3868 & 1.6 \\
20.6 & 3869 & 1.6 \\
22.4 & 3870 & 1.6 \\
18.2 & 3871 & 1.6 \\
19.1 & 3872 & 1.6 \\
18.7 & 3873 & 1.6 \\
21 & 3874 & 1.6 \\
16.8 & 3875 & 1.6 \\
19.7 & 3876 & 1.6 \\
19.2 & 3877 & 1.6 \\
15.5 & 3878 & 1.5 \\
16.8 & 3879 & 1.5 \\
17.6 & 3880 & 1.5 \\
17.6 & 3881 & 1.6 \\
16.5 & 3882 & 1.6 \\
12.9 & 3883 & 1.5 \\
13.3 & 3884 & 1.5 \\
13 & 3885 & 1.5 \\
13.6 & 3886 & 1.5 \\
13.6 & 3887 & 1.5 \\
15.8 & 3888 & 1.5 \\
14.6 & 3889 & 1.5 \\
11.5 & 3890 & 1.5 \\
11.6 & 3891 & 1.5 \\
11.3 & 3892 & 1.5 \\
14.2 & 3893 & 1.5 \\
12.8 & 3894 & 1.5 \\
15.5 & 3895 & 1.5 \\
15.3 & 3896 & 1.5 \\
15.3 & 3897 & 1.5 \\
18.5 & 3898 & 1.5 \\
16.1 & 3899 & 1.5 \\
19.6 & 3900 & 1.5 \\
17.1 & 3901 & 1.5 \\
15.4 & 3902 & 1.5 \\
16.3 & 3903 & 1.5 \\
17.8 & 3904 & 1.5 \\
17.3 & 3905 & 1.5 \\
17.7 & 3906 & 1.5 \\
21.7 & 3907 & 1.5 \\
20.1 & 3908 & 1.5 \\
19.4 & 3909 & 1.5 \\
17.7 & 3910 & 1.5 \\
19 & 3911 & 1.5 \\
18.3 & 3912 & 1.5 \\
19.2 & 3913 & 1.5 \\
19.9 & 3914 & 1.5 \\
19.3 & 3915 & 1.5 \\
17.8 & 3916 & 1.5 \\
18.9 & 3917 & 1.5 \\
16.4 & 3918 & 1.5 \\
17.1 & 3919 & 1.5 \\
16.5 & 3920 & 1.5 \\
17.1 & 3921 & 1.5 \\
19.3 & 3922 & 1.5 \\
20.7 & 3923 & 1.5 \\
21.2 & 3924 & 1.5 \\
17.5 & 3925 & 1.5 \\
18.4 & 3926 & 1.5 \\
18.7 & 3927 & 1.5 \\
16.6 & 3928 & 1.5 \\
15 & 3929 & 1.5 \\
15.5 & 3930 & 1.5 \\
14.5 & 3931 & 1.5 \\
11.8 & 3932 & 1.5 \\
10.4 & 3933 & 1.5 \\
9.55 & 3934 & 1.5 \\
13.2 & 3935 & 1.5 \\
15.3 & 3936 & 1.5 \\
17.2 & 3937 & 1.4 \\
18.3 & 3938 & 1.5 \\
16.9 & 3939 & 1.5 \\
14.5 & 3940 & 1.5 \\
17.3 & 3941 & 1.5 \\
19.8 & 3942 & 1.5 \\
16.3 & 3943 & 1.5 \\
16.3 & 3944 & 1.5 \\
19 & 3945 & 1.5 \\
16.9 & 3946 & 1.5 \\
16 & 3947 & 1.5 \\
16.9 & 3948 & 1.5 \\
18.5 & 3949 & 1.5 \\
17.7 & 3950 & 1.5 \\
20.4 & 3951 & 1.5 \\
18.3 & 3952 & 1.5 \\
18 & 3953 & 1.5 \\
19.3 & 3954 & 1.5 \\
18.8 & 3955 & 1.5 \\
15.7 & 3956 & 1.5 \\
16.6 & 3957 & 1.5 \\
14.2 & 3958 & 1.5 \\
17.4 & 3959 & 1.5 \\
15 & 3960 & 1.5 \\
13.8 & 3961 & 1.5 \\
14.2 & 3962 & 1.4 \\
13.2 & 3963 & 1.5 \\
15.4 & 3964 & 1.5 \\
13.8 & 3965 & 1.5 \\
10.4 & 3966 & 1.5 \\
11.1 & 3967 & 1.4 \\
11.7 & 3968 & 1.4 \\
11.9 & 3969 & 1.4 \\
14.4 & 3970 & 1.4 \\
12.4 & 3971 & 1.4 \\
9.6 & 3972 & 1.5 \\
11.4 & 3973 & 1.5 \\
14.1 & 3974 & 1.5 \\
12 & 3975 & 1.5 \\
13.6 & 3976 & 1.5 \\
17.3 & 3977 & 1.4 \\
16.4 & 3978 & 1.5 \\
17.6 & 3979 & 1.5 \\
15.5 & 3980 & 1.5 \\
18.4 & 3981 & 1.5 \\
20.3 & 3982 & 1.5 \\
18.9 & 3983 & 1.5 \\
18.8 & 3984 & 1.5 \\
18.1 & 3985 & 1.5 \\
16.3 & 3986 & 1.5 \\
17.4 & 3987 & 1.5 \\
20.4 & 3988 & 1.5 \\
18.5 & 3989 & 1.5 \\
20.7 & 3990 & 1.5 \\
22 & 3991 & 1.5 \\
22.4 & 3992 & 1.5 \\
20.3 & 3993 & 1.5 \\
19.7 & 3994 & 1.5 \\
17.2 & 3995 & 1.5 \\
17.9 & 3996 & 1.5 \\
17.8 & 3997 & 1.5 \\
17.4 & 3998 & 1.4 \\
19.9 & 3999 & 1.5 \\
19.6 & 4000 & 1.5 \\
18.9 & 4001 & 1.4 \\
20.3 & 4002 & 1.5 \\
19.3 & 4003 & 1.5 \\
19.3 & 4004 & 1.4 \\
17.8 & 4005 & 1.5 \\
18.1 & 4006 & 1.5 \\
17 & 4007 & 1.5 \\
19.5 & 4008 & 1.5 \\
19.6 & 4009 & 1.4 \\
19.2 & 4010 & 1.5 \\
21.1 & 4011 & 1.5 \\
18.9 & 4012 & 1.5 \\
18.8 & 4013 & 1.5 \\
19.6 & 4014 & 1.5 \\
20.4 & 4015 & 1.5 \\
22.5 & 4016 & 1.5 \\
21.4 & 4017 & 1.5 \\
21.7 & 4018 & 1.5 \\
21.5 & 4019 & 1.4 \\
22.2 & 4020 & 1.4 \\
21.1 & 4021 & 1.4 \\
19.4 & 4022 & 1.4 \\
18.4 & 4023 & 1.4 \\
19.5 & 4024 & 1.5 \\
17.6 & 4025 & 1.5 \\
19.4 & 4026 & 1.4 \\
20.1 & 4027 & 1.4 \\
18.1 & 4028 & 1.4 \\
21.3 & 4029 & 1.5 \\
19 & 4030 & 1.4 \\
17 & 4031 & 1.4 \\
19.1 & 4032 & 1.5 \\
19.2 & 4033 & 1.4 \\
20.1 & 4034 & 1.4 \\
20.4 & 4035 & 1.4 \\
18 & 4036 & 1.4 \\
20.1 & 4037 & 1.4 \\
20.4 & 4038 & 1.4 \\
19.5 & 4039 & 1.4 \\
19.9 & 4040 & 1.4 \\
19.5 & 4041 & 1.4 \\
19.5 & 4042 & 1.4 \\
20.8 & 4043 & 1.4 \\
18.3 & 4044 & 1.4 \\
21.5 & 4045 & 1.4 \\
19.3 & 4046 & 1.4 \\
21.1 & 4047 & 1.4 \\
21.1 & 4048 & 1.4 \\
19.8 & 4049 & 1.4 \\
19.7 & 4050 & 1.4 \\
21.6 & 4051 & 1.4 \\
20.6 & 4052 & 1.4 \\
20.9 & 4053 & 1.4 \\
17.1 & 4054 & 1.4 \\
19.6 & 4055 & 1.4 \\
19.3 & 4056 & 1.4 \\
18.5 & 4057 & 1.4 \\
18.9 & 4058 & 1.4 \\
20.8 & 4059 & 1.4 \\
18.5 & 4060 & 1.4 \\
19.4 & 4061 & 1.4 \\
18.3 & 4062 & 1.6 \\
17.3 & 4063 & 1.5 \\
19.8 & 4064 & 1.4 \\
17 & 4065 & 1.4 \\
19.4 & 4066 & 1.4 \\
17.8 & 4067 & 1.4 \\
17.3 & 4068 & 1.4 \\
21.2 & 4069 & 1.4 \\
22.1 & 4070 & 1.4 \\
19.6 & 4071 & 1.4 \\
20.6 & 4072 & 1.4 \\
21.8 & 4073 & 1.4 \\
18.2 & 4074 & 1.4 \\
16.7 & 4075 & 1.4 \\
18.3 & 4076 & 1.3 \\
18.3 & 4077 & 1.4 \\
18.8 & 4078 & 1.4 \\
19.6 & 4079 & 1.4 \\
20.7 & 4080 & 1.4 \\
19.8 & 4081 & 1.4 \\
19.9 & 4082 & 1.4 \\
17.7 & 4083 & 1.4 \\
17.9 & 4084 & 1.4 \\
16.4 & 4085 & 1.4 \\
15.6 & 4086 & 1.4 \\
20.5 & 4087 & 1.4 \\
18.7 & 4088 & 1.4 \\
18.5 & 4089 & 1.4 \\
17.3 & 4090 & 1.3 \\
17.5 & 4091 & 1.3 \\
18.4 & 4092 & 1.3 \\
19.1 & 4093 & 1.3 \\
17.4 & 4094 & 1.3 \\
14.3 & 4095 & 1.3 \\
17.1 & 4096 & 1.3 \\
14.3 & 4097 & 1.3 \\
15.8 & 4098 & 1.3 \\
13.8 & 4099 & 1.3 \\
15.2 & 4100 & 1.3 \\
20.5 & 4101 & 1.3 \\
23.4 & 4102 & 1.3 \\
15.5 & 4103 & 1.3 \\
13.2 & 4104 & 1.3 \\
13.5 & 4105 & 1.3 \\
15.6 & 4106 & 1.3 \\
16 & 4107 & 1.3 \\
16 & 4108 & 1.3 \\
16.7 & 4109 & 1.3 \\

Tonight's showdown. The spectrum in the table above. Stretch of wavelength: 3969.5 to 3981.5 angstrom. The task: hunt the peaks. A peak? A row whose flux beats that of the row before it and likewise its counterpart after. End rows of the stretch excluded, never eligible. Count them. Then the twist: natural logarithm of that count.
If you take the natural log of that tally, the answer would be 1.1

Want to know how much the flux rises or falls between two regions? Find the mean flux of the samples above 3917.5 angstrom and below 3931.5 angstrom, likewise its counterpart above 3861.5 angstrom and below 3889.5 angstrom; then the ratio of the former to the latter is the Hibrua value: 0.99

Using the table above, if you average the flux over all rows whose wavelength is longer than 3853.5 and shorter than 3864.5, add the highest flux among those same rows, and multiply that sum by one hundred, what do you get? 3906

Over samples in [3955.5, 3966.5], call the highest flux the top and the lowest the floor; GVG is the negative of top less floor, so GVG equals -7.0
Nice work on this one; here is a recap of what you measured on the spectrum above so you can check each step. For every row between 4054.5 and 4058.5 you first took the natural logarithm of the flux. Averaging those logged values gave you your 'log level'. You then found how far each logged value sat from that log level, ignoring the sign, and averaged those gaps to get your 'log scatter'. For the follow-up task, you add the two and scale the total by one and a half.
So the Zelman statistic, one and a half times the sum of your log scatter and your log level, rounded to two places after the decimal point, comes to 4.45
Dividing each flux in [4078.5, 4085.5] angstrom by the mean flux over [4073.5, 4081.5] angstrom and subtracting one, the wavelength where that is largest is 4080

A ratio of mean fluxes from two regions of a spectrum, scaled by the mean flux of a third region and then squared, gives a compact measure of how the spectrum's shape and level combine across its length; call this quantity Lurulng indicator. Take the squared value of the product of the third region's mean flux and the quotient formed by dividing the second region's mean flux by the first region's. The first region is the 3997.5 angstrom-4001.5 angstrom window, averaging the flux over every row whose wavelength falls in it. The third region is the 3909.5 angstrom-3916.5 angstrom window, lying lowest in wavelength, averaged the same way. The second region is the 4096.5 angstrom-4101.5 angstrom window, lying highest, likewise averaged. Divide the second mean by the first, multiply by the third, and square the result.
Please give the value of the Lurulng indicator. 248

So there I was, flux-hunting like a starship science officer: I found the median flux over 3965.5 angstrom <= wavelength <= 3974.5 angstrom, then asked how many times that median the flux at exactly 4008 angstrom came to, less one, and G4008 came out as 0.67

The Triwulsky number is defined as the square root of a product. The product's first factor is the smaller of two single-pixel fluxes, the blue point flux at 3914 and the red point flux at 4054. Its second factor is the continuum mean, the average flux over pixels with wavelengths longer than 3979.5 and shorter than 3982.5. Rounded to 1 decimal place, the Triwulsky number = 17.6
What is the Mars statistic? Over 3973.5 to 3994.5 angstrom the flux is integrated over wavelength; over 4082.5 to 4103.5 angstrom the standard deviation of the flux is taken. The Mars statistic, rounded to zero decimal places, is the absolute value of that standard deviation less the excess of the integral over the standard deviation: 374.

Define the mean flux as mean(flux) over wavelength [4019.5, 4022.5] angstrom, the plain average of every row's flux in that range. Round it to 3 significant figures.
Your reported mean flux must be 20.9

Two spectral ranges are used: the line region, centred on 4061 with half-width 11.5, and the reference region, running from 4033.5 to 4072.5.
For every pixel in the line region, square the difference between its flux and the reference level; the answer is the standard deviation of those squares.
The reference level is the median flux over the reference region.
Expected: 2.3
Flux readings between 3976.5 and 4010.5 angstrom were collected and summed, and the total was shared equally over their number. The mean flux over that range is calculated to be 18.8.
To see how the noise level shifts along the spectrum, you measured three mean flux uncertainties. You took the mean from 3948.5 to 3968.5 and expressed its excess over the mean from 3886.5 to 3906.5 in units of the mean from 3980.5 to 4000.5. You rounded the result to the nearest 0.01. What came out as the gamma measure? -0.01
